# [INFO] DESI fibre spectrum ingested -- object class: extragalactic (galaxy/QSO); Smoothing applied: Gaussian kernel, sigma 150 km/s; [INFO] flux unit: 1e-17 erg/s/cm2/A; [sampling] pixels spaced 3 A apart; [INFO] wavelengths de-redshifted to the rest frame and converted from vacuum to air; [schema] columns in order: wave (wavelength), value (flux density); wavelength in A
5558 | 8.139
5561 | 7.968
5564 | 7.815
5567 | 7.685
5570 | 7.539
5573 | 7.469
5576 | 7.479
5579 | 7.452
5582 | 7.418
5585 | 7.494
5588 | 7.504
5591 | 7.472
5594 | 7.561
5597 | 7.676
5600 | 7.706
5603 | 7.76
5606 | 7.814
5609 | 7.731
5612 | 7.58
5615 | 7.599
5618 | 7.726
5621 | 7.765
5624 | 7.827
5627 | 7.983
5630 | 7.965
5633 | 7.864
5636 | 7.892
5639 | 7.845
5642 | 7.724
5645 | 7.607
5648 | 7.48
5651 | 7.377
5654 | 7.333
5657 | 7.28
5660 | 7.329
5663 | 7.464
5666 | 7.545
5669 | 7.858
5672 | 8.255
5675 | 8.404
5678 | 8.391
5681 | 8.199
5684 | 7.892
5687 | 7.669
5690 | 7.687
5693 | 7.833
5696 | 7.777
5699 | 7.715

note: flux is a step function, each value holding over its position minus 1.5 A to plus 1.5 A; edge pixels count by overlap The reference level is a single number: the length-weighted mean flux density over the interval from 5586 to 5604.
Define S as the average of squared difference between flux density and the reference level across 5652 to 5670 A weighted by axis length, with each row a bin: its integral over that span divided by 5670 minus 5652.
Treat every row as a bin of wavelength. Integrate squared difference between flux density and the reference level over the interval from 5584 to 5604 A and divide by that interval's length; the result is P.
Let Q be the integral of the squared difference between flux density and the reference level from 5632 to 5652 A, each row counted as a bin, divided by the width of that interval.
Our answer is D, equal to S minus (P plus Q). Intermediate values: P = 0.01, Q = 0.04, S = 0.057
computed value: 0.01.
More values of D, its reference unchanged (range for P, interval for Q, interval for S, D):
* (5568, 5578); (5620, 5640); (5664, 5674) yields 0.09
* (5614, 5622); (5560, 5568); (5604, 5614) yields -0.05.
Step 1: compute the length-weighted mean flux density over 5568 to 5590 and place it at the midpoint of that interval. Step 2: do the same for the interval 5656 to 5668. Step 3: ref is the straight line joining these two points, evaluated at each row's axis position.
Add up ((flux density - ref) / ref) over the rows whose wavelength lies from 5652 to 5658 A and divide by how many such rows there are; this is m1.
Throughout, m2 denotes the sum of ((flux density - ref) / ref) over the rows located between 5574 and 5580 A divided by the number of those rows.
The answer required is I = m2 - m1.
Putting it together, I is 0.014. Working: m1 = -0.02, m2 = -0.003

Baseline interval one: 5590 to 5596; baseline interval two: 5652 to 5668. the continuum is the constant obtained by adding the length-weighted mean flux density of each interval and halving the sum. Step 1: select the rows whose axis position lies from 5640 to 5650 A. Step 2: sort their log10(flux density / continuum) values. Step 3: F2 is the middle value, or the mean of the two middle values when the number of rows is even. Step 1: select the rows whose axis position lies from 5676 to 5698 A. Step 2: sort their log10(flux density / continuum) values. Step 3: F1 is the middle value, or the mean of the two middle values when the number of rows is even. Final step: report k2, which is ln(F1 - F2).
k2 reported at -4.36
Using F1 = 0.021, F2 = 0.008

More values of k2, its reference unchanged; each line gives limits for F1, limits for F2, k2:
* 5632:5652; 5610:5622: -5.66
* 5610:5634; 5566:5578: -4.12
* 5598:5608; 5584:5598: -4.23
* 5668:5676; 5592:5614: -3.51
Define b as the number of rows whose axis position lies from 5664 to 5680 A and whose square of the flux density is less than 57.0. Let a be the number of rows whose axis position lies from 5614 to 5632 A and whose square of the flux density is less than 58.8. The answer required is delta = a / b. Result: 1.0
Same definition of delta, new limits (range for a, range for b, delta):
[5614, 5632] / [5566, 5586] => 0.2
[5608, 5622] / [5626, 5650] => 2.0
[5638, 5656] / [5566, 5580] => 1.0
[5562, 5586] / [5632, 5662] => 1.2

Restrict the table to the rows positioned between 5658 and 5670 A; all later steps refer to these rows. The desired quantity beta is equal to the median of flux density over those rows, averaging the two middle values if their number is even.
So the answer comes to 7.50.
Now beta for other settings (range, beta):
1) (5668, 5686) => 8.23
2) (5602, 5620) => 7.73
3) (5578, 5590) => 7.47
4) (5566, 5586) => 7.48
